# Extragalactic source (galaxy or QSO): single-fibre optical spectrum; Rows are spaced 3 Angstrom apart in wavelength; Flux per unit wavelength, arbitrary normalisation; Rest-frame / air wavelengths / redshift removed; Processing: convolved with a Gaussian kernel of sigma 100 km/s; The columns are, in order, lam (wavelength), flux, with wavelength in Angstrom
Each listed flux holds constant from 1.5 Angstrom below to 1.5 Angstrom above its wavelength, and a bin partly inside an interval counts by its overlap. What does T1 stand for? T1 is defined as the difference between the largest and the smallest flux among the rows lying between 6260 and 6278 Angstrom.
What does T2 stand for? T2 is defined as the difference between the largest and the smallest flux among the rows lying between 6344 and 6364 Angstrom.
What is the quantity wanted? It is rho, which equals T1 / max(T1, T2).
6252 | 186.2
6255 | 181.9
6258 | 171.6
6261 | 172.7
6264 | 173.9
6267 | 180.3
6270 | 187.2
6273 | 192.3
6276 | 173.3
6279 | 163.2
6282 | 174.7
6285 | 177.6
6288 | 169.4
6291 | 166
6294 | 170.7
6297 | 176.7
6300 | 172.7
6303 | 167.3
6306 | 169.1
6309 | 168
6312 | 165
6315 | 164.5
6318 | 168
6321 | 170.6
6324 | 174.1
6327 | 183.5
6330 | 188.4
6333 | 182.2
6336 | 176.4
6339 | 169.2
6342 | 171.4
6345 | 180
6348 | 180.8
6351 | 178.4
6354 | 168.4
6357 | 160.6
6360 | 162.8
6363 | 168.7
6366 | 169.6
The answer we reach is 1.0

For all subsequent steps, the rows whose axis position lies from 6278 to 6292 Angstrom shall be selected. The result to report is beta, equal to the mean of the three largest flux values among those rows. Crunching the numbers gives 174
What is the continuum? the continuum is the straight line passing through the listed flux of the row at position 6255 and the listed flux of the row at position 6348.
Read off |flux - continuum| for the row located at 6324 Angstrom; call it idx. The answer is 7.0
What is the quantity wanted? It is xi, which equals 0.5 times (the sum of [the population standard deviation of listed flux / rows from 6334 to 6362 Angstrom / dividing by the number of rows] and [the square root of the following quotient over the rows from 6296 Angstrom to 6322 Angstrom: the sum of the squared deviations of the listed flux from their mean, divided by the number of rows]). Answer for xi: 5.3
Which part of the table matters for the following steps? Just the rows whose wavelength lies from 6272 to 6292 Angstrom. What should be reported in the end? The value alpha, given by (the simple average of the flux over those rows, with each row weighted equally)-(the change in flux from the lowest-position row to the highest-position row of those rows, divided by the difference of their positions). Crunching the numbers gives 175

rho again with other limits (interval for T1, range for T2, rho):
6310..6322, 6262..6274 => 0.3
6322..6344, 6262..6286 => 0.7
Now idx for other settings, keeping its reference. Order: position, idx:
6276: 8.4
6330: 7.4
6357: 20.1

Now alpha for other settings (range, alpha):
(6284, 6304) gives 172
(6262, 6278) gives 181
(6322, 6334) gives 181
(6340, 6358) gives 174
